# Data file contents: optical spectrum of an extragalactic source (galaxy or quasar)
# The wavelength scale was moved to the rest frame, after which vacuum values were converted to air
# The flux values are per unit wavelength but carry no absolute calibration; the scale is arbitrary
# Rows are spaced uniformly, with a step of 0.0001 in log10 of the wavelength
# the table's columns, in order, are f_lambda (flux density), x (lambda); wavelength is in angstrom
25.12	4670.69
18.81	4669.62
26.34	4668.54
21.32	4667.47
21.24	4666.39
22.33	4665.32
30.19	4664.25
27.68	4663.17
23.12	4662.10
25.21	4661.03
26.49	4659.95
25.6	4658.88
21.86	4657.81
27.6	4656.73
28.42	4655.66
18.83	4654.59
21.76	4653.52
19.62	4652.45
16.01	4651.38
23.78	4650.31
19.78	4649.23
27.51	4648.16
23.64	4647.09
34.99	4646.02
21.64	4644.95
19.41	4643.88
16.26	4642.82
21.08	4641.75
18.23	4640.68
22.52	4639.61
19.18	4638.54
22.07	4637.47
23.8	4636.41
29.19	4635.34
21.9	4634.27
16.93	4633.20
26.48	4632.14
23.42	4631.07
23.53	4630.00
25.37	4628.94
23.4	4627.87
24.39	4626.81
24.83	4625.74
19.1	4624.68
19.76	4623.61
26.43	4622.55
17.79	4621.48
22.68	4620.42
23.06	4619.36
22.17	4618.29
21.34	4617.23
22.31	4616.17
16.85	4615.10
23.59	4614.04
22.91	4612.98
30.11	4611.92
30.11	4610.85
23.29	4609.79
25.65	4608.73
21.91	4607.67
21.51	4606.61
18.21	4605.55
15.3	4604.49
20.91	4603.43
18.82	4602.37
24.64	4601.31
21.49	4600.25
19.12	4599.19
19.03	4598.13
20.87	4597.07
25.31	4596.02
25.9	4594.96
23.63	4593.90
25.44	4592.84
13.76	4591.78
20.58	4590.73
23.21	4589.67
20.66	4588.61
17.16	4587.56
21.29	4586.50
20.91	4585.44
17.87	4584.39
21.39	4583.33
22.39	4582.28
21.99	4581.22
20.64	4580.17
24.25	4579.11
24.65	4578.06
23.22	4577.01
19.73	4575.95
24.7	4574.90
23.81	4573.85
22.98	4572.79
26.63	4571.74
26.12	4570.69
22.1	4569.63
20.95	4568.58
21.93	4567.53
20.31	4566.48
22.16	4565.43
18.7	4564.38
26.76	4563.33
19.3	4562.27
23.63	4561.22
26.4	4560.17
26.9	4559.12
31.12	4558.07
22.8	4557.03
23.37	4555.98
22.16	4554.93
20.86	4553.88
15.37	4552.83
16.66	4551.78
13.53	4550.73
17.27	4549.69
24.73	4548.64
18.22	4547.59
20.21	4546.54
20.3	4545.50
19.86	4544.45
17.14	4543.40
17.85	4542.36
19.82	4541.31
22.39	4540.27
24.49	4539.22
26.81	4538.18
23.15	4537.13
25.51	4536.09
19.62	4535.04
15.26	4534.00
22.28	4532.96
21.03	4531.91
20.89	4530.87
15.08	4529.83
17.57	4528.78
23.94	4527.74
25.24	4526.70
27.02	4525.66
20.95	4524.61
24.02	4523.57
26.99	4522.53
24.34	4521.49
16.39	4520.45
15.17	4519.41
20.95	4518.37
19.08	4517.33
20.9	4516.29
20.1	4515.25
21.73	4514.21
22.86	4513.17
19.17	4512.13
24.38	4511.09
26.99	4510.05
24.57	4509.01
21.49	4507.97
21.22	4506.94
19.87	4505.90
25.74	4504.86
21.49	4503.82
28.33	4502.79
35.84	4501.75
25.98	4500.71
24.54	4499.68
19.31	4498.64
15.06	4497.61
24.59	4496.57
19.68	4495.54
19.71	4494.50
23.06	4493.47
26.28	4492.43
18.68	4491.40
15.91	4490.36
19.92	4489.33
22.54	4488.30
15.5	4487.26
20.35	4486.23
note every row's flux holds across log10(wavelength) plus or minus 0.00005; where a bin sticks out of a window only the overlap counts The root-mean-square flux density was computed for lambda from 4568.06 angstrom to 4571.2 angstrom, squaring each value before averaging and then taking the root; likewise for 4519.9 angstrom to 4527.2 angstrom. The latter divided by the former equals 1.03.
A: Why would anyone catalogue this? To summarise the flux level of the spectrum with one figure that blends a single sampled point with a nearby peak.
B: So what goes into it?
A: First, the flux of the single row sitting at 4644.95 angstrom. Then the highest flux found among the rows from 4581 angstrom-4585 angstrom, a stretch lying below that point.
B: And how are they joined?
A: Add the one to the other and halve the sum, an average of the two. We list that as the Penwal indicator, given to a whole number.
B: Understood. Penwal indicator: 22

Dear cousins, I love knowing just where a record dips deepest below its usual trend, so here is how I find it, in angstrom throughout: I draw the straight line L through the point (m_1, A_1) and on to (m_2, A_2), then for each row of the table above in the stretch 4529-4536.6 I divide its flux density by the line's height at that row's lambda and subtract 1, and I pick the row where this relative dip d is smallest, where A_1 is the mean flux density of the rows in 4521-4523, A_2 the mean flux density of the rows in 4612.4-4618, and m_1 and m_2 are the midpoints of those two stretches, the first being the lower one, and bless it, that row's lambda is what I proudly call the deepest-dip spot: 4529.83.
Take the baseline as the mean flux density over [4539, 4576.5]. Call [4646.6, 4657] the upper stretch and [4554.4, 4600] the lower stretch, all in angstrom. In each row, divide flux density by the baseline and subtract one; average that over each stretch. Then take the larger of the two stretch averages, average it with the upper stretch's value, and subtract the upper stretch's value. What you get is 0.0000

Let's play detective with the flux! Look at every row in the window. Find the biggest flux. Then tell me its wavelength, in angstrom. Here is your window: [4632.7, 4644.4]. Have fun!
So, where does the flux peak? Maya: 4635.34 angstrom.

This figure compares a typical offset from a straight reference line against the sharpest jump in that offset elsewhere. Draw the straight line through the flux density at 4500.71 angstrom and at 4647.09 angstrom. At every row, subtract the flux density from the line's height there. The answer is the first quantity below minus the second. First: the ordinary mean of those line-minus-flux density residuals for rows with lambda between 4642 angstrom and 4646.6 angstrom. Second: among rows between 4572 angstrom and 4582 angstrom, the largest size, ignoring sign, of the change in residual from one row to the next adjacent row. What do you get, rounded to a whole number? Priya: -4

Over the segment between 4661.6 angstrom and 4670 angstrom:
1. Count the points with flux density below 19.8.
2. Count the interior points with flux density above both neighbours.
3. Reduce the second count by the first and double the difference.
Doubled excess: 2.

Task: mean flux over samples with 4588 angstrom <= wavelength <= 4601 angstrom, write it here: 21.6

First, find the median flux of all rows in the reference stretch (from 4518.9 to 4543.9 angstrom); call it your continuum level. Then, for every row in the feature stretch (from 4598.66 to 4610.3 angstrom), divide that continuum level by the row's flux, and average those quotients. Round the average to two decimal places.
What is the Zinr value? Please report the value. 1.05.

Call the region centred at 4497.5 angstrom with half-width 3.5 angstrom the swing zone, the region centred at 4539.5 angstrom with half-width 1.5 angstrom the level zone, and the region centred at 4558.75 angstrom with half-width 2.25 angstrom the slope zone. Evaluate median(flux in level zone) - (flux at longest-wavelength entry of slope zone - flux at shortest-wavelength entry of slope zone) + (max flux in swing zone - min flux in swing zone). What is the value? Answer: 31.8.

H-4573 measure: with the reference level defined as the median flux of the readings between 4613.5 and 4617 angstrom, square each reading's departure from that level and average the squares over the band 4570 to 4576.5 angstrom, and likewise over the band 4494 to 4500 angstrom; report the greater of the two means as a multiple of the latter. 1.00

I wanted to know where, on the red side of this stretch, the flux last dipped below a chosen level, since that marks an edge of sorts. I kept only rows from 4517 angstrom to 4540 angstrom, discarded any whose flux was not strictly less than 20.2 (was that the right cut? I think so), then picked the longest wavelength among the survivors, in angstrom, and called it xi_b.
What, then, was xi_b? 4535.04 angstrom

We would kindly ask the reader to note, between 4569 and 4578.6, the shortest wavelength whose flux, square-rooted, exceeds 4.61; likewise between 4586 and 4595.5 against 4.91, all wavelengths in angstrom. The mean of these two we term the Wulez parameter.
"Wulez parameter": 4581.2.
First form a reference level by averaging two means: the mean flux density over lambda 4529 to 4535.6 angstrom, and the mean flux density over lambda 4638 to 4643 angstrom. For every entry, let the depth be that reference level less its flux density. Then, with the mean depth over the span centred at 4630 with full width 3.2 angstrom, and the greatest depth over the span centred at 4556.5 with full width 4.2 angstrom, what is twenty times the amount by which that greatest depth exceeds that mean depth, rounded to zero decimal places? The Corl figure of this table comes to 39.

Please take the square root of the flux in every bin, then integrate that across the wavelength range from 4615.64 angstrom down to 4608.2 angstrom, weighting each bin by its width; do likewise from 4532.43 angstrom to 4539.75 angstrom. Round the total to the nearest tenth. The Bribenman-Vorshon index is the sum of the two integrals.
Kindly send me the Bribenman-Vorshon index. 71.3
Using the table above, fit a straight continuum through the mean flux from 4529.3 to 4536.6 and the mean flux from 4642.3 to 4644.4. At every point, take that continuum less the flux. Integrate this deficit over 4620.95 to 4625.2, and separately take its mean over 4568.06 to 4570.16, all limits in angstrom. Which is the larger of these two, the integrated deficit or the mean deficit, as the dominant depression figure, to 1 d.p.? -2.3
